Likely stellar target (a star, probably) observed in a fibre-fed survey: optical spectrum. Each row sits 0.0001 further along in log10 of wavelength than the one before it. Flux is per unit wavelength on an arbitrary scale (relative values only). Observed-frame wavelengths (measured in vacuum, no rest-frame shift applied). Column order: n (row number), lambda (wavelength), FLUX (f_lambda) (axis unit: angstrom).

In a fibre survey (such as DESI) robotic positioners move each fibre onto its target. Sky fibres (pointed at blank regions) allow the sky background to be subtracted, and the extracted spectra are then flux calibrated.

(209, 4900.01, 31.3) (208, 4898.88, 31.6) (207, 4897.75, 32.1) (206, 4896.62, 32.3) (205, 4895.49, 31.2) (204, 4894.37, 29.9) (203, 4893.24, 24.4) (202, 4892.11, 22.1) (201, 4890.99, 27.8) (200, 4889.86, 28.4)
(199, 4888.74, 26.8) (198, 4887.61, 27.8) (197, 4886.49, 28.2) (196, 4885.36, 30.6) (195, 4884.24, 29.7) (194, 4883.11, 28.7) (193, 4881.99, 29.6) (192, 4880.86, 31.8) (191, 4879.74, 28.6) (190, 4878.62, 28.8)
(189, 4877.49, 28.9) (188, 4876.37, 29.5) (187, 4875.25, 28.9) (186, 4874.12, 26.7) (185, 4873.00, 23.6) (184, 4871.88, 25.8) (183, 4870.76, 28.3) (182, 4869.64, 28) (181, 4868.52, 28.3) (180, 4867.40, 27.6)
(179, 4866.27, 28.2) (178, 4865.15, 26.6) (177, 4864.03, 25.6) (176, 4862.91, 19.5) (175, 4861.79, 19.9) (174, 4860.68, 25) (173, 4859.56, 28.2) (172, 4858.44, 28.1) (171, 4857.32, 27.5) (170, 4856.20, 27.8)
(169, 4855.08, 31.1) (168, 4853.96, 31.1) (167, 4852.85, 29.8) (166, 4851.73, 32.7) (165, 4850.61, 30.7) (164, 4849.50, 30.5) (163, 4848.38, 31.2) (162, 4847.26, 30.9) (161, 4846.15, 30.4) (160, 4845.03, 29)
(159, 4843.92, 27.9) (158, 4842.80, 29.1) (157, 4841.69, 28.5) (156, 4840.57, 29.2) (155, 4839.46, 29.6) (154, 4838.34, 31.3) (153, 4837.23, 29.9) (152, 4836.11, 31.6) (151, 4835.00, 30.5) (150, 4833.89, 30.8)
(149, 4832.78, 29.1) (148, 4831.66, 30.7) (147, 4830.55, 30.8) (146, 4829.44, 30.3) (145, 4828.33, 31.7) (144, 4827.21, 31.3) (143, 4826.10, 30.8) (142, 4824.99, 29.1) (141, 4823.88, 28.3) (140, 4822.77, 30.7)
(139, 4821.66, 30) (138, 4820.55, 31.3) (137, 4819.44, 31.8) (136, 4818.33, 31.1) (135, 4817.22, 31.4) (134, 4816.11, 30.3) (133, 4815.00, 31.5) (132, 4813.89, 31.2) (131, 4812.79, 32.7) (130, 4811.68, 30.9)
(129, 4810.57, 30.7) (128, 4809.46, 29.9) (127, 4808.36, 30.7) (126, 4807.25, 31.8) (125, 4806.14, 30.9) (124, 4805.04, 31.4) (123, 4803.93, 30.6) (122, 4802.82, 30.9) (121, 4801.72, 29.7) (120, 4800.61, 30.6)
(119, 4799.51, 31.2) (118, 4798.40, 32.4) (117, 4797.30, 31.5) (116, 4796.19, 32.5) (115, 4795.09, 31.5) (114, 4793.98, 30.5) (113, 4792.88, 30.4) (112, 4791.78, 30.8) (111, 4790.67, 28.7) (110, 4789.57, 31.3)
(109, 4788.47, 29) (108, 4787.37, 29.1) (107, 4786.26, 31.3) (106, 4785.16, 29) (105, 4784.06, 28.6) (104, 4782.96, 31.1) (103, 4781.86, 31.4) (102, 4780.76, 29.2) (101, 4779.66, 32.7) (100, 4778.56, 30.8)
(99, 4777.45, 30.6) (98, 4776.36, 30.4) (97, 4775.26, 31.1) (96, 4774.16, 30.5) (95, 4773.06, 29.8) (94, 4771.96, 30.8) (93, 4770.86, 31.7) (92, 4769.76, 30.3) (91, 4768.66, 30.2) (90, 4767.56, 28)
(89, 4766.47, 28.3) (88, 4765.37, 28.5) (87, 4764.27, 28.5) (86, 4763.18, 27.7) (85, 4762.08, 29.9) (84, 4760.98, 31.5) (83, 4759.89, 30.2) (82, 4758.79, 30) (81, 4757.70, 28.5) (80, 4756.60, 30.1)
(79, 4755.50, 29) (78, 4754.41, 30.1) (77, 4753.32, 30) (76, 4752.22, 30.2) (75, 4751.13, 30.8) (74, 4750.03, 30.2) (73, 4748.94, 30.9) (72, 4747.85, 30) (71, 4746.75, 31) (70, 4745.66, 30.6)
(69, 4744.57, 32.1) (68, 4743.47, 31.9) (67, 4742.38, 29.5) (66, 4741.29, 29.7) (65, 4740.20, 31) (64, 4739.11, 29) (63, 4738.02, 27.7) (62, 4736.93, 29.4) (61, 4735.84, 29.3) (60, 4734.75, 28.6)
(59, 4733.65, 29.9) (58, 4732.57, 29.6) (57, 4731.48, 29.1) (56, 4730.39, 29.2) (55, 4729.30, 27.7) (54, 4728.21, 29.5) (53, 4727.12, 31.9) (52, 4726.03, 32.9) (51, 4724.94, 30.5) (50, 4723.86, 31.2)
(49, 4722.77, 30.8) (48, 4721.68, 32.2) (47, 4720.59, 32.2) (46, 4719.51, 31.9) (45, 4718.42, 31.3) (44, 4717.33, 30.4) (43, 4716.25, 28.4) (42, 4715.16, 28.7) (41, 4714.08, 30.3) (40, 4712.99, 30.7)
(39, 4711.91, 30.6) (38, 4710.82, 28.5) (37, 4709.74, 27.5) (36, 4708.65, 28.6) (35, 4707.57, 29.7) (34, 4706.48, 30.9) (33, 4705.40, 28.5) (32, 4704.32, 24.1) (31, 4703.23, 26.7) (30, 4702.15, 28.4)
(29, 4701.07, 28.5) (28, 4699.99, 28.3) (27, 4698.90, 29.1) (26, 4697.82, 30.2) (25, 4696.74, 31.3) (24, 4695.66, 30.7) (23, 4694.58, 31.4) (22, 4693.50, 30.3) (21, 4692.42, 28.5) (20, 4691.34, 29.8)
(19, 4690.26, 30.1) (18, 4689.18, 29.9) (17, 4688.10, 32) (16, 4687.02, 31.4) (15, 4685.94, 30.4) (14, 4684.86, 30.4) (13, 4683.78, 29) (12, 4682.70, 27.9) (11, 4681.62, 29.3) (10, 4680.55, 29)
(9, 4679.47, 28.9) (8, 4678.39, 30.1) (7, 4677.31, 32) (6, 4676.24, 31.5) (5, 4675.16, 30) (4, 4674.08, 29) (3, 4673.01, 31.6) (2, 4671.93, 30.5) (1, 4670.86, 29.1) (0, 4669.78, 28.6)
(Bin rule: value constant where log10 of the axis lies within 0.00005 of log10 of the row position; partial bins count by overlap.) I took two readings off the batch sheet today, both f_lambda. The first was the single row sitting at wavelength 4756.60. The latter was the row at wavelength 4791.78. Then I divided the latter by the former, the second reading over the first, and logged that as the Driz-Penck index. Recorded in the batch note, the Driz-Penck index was 1.02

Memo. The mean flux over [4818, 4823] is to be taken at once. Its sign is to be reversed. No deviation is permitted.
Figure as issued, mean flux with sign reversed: -31.0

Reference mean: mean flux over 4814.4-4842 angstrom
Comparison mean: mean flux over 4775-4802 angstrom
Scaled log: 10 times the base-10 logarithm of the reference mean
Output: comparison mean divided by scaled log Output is 2.06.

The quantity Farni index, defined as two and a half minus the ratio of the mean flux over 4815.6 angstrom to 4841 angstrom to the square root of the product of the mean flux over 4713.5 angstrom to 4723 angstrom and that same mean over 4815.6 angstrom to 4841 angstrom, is 1.50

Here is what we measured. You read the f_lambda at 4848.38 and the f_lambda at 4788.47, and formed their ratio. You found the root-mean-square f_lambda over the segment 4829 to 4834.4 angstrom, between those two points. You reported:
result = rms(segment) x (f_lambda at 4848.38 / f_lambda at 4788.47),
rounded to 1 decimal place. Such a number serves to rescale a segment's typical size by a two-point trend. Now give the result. 32.6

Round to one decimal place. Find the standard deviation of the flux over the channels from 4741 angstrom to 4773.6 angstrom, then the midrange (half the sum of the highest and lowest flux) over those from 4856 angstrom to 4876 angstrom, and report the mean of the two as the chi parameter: 12.7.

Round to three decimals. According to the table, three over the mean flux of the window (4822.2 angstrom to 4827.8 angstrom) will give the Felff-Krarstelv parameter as 0.100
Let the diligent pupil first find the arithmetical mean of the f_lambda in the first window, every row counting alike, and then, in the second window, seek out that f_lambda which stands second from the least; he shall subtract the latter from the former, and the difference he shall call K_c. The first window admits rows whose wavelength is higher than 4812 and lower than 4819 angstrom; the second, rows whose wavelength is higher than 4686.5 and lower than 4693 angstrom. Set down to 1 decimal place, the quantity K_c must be 1.6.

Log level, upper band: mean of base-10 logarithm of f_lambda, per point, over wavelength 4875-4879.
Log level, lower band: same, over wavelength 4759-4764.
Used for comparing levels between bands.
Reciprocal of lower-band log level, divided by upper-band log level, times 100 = 46.4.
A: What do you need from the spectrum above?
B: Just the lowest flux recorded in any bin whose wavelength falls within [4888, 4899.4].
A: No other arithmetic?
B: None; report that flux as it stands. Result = 22.1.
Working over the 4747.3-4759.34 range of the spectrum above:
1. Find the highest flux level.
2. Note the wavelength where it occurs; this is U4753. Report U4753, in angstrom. 4748.94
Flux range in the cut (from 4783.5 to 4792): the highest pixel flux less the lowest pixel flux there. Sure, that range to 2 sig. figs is 2.7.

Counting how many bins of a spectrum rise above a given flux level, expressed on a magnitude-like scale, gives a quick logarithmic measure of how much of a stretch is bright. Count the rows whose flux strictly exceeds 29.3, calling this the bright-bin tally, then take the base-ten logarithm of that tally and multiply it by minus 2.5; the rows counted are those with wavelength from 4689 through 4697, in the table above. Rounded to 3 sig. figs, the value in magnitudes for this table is -2.11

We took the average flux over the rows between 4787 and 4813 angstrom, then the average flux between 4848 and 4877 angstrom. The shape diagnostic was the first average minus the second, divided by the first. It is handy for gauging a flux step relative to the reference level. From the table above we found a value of 0.10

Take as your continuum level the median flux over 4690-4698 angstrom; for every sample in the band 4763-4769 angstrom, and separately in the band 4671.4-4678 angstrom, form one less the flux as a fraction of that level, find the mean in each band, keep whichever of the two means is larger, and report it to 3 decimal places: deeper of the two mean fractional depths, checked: 0.057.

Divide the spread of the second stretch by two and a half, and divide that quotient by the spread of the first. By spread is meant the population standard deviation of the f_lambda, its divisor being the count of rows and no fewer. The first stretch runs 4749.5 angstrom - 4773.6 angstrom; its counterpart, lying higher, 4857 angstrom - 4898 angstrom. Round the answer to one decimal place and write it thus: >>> 1.1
